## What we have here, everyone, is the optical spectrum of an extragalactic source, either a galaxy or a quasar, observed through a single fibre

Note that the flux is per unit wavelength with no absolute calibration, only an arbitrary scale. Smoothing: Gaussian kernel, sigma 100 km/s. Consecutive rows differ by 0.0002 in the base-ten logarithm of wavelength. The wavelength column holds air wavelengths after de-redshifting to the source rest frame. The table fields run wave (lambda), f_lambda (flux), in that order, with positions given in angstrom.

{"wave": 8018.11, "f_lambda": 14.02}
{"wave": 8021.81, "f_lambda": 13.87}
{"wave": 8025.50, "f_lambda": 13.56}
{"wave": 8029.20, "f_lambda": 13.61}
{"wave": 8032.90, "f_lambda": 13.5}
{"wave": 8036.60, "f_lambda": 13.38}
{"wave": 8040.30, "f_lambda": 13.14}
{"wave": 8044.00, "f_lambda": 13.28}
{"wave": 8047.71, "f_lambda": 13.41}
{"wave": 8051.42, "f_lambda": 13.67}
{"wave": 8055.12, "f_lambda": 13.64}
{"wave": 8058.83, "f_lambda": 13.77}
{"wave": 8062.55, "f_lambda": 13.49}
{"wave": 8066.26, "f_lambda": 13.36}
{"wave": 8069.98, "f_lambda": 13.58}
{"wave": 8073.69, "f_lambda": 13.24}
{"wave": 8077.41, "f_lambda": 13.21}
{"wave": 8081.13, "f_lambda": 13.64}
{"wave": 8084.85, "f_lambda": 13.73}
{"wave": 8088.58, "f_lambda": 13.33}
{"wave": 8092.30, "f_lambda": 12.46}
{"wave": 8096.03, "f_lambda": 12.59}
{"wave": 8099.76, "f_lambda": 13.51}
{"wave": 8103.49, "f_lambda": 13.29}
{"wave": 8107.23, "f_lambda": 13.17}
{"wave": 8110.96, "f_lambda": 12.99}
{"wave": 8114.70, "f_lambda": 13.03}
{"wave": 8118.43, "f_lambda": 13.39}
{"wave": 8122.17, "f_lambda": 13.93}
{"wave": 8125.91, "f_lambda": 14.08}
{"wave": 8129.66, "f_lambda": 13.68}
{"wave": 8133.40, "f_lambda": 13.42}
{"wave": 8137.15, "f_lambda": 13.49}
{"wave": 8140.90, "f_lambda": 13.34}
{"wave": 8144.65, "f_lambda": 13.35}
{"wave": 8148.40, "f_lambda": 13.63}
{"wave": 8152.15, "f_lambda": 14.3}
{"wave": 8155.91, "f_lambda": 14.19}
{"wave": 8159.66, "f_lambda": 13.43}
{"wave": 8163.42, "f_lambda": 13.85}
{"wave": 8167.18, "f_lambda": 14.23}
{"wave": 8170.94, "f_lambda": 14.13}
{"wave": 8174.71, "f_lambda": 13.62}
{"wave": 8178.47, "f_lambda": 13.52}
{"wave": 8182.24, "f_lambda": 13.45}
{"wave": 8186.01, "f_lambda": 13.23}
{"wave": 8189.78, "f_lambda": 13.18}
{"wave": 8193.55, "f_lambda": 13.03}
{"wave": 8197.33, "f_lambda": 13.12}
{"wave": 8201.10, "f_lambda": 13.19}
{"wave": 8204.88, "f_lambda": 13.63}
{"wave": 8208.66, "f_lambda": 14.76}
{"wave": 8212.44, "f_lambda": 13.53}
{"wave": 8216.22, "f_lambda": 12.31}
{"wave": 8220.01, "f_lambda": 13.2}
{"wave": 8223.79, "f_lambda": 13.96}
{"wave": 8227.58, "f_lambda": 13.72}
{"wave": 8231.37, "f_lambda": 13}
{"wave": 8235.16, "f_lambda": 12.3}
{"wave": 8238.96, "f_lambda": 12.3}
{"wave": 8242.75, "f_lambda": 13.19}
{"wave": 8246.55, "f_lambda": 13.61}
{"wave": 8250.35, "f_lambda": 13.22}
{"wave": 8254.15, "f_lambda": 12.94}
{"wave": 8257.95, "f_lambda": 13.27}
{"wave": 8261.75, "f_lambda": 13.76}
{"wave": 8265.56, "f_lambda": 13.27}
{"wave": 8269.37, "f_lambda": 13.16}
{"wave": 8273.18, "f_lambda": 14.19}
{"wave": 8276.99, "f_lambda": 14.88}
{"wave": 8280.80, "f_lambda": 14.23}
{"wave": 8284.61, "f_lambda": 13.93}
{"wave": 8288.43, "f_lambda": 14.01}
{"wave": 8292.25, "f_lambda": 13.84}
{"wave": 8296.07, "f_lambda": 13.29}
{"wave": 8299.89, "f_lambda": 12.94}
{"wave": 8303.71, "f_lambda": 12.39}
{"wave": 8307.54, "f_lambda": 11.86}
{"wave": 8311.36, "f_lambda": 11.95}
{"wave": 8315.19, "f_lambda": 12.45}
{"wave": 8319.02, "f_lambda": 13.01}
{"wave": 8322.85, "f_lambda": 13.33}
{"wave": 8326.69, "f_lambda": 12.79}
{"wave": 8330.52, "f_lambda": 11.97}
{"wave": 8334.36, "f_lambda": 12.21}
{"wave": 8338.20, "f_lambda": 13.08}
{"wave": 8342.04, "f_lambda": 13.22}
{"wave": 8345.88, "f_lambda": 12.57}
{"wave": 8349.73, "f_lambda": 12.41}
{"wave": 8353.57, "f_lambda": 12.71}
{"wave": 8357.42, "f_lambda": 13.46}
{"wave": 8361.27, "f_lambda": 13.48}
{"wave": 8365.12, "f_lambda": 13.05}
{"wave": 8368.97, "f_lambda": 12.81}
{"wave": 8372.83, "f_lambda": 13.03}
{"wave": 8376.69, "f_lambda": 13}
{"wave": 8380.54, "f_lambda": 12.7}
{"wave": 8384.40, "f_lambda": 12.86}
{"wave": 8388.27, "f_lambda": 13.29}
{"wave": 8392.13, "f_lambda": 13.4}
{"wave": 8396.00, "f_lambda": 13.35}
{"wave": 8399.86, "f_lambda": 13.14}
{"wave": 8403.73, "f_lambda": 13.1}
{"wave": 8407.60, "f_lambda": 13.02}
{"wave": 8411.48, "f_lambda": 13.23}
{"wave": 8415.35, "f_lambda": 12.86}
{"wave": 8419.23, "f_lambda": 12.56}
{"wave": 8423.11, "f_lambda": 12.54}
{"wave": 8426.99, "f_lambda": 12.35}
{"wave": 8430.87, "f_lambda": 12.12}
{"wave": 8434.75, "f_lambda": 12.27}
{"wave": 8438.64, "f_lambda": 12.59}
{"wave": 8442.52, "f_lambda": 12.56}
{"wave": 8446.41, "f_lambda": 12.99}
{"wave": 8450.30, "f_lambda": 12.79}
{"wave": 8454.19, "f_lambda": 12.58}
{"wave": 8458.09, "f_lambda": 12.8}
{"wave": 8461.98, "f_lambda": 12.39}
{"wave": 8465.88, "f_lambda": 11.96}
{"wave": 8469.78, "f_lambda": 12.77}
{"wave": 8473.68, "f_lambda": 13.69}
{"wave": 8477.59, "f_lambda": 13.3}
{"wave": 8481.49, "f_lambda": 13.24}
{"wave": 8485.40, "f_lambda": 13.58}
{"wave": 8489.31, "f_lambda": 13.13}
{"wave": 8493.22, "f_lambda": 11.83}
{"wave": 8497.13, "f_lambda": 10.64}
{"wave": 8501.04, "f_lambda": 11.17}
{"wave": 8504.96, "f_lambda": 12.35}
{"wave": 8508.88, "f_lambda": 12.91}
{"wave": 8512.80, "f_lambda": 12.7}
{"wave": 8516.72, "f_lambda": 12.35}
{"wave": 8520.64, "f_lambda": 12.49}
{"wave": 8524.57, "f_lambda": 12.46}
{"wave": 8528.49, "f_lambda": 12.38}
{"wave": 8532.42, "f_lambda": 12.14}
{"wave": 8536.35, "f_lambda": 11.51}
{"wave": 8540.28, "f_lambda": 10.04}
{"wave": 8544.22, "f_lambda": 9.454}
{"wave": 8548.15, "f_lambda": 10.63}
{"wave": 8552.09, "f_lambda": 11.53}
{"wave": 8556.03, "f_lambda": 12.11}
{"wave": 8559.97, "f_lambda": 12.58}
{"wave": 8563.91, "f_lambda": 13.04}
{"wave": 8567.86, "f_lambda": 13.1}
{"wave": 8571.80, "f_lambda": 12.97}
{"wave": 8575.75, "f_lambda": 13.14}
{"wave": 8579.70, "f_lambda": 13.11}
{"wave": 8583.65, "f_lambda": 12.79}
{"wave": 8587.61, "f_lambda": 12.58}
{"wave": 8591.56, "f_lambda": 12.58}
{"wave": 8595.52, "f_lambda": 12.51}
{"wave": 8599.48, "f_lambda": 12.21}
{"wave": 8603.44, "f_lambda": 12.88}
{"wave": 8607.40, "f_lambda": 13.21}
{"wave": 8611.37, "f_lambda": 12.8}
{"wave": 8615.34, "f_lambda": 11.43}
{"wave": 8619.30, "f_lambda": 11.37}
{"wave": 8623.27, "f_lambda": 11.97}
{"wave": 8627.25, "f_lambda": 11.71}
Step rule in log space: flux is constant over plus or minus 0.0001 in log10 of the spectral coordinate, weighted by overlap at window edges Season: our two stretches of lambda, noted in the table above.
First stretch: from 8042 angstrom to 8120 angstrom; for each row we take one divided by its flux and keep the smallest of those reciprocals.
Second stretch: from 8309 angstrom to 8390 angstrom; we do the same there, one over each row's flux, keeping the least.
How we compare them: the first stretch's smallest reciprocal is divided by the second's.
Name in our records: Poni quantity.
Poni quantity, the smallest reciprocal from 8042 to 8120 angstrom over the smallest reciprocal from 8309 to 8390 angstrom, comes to 0.979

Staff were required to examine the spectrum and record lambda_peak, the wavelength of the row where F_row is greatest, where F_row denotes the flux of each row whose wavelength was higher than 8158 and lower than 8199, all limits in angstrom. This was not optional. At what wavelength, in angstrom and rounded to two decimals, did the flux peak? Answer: 8167.18 angstrom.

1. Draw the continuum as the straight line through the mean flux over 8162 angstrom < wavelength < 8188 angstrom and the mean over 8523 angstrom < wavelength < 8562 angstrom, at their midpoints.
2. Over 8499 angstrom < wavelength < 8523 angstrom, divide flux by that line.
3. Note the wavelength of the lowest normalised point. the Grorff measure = 8501.04 angstrom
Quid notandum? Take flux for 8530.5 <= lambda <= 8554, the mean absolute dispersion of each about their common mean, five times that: 4.2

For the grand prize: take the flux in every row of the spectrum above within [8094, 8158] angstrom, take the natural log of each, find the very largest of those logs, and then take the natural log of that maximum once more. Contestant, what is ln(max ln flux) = 0.978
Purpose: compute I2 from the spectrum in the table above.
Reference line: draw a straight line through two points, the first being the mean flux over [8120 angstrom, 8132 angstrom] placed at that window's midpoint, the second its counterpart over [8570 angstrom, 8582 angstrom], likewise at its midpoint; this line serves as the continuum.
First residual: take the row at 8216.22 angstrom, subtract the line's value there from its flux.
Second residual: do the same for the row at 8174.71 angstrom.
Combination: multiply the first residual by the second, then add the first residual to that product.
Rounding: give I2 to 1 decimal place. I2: -1.2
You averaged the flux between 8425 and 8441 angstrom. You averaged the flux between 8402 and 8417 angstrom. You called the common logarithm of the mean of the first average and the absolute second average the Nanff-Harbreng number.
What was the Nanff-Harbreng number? 1.10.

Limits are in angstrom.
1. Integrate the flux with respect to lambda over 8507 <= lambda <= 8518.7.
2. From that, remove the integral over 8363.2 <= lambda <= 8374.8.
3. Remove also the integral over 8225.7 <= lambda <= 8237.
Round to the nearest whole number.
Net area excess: -149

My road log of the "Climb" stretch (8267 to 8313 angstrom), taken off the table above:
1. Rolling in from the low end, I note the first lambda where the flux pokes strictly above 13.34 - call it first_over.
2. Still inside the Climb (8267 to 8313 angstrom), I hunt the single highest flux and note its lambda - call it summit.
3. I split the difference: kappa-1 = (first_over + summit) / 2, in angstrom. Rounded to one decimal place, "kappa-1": 8275.1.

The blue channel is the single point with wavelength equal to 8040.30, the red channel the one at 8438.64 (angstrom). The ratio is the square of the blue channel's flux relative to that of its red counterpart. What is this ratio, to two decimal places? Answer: 1.09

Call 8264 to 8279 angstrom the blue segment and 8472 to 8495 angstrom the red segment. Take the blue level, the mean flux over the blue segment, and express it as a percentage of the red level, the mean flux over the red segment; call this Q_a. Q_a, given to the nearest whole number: 106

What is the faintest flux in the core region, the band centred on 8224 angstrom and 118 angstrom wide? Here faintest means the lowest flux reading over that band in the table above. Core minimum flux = 12.3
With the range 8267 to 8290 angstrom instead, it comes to 13.16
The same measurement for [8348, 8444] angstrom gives 12.12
